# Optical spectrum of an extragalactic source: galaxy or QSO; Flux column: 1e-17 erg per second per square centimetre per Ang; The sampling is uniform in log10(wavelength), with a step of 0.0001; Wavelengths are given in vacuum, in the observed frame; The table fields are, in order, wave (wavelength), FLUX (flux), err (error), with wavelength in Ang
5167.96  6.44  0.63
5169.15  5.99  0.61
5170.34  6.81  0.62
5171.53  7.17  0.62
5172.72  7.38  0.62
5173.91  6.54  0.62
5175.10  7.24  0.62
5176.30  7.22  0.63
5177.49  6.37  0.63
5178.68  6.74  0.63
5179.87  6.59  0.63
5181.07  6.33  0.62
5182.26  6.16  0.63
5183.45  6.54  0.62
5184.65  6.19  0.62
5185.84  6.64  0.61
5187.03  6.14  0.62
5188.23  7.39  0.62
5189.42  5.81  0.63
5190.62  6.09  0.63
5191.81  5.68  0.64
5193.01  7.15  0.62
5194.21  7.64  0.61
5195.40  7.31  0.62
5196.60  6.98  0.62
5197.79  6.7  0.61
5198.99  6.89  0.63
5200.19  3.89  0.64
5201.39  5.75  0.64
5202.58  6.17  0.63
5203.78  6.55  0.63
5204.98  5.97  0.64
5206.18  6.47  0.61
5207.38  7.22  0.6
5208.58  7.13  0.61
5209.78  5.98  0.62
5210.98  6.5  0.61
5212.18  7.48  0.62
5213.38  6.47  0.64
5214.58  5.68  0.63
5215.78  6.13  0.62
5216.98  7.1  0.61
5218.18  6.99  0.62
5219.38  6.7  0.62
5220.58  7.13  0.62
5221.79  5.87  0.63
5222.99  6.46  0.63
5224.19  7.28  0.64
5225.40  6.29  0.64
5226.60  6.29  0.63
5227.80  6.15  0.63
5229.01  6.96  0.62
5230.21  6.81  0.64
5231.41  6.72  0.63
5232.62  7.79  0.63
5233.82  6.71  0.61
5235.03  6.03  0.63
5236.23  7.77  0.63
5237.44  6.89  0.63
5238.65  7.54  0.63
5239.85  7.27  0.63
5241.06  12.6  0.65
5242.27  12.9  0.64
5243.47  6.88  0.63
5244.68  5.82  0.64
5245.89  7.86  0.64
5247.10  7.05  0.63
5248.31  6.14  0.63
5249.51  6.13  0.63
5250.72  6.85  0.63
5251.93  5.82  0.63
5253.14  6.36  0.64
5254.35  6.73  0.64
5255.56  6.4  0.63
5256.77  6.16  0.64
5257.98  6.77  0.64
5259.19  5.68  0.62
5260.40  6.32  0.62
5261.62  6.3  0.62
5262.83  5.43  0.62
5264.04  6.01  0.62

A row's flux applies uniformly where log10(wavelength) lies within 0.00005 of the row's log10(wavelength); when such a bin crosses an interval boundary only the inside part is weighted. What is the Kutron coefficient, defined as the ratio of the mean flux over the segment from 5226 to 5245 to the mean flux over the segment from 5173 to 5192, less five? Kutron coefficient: -3.83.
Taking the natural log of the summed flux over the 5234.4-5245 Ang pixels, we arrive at 4.30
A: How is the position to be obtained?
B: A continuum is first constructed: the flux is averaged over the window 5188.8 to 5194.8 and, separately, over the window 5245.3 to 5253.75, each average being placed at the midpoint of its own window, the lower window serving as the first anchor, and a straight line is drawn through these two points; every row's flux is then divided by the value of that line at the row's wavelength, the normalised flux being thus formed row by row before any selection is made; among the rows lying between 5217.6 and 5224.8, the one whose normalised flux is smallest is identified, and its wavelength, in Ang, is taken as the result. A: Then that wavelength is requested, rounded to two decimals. 5221.79 Ang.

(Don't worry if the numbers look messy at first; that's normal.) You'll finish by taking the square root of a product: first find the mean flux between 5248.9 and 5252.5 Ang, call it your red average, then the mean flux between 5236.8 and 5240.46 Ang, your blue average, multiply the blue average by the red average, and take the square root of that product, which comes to 6.7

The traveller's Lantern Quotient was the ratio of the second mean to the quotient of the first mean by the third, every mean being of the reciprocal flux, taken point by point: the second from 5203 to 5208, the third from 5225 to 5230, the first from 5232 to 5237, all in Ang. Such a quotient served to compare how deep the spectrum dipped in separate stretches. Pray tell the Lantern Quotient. 0.17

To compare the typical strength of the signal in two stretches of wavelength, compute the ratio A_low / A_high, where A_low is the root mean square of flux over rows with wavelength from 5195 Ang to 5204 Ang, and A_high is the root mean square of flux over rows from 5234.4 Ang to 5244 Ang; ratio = 0.72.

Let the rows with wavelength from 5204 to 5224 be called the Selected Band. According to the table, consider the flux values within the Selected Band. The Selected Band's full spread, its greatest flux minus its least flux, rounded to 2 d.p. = 1.80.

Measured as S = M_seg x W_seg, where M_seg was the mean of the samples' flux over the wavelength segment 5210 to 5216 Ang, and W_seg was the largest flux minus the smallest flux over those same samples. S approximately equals 12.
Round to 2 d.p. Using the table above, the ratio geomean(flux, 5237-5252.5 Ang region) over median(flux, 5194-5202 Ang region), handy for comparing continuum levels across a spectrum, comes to 1.08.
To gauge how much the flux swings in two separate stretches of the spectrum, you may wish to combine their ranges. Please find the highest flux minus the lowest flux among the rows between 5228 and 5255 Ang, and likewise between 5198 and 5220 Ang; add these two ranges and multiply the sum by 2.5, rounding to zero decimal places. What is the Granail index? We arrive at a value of 27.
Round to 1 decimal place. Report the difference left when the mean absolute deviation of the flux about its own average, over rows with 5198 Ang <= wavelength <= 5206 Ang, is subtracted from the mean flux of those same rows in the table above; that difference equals 5.2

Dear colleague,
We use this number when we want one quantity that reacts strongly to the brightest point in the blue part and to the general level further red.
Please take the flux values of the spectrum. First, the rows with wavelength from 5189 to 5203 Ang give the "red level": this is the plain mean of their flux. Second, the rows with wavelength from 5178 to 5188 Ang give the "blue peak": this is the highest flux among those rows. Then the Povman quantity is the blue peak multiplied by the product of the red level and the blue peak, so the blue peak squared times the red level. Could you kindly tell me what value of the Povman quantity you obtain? 288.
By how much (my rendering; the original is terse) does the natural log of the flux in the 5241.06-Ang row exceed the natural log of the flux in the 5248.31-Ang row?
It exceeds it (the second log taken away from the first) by 0.72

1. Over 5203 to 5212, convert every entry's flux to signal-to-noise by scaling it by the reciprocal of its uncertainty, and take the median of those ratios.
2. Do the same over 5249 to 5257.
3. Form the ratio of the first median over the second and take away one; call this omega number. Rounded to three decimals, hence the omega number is 0.067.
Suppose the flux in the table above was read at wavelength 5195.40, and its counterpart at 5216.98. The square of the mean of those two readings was 51.9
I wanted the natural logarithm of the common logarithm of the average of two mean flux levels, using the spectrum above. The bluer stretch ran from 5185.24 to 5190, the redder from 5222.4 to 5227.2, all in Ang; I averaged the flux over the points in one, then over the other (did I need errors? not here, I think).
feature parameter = -0.204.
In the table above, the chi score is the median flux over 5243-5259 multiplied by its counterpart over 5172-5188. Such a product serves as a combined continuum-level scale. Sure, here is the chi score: 41.9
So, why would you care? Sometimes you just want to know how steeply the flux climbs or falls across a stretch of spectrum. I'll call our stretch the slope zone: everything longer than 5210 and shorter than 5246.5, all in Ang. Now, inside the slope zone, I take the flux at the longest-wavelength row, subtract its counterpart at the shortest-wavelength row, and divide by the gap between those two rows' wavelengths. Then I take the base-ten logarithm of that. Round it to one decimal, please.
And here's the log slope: -1.4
